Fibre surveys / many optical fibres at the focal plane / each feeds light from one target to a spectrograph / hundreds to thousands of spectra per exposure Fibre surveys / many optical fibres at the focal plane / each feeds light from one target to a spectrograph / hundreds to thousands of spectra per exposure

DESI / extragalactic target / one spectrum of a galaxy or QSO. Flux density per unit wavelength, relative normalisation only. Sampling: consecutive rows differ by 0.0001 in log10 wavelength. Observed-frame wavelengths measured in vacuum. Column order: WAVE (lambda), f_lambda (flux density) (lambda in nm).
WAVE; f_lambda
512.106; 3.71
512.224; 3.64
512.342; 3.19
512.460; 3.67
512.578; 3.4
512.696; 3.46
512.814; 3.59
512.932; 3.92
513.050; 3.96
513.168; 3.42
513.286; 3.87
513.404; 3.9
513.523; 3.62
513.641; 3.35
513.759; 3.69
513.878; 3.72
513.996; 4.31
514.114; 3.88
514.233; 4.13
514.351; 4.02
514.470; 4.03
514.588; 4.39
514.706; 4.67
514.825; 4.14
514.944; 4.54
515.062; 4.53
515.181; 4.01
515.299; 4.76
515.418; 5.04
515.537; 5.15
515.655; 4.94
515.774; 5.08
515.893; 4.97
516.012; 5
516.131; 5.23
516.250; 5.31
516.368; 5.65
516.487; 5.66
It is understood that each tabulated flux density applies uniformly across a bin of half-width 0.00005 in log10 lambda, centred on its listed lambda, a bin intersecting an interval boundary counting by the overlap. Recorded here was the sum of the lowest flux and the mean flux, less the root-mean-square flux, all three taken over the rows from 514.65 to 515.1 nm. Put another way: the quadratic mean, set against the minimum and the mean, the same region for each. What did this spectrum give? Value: 4.1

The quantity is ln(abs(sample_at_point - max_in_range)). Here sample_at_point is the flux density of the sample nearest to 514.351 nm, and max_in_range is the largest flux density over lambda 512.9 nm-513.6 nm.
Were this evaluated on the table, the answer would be -2.8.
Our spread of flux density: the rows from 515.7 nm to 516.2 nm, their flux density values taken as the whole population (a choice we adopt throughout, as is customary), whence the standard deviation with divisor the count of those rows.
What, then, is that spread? 0.10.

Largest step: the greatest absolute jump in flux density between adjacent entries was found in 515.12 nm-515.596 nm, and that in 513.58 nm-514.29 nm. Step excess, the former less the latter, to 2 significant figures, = 0.16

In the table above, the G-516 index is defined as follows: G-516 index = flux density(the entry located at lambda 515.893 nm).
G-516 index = 4.97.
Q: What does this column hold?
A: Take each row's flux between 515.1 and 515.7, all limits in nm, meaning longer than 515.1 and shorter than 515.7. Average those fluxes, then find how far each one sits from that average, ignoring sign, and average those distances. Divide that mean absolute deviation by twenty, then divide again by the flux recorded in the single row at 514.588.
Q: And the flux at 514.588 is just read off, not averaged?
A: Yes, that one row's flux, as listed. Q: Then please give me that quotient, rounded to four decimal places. 0.0036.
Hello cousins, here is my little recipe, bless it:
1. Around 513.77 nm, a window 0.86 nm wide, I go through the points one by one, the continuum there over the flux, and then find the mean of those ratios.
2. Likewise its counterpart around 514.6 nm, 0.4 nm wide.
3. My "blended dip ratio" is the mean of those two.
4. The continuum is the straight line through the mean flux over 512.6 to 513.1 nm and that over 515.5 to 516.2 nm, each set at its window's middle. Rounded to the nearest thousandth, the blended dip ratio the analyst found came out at 1.066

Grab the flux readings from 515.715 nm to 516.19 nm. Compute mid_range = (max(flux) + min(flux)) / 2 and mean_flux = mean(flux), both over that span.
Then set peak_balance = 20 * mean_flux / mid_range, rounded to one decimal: 19.9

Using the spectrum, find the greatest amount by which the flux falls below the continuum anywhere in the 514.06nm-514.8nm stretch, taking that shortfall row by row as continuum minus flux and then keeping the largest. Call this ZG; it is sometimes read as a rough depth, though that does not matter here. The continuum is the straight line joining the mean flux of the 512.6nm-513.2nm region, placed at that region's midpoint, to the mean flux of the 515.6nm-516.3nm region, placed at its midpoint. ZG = 0.4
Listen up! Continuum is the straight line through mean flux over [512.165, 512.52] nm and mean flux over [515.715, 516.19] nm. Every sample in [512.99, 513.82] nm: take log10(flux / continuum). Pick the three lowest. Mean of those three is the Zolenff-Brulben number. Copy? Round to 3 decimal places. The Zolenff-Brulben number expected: -0.061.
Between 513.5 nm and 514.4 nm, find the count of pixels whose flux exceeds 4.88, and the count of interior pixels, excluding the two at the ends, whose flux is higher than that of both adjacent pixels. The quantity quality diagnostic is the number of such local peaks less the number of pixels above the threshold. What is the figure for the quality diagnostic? 2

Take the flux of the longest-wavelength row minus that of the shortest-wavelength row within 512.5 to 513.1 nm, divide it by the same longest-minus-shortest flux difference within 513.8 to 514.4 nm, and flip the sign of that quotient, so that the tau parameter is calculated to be -1.9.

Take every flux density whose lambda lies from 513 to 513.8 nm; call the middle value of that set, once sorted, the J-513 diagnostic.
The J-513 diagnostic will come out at 3.7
